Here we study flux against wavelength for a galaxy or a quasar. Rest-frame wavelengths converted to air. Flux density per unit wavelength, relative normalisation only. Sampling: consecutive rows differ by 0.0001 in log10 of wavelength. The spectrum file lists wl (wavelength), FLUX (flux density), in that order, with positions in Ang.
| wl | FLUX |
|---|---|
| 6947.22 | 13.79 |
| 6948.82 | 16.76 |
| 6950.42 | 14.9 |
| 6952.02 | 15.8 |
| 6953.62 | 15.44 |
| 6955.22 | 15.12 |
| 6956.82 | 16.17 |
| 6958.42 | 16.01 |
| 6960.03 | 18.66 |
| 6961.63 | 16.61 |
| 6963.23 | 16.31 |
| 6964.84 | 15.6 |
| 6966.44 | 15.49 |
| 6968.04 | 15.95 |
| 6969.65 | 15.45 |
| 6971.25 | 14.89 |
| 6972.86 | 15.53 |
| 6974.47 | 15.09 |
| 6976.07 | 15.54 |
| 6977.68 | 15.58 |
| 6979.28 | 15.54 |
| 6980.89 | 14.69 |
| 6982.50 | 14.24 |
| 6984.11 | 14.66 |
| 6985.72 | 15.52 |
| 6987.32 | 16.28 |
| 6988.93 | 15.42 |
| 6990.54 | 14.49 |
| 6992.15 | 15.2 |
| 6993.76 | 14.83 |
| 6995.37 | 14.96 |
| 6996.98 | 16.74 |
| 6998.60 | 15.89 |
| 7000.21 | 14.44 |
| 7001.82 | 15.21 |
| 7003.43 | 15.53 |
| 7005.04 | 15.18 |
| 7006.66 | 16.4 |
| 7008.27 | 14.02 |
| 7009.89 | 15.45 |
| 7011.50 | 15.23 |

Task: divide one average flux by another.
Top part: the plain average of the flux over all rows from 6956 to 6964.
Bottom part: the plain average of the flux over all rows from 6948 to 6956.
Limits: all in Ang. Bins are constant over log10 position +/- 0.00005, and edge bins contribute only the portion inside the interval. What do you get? 1.074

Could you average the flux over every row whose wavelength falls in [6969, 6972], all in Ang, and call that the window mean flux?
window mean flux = 15.2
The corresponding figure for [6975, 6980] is 15.6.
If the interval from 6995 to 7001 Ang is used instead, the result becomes 15.5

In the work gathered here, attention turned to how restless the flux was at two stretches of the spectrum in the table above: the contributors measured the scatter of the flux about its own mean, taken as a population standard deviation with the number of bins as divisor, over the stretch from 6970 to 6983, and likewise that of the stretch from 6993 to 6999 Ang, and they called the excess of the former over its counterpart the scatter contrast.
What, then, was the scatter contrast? -0.3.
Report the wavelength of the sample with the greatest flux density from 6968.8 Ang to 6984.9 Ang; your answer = 6977.68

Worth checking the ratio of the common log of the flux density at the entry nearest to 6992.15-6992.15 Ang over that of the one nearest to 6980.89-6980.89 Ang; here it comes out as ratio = 1.01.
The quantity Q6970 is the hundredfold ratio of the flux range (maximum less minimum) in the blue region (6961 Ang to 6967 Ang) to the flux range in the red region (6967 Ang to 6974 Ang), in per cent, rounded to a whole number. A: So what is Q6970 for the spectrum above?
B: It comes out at 106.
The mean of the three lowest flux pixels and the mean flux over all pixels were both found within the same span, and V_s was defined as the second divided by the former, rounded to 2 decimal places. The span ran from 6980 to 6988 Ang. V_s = 1.04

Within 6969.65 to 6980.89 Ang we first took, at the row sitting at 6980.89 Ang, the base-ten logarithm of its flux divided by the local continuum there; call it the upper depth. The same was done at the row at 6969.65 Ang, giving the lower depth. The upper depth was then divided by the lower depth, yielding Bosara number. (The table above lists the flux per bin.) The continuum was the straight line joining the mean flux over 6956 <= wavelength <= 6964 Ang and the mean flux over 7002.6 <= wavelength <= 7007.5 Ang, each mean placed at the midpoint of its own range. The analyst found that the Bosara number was 1.5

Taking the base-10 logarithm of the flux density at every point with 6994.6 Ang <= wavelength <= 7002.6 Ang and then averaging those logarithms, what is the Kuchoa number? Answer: 1.19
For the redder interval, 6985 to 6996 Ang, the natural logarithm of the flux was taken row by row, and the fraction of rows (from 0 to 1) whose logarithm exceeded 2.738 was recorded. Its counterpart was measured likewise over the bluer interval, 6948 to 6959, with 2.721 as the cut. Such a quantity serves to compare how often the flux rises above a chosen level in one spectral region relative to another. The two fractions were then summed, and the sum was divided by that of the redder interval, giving 3.5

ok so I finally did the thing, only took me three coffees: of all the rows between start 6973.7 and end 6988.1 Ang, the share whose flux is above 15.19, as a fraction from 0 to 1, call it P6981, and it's 0.56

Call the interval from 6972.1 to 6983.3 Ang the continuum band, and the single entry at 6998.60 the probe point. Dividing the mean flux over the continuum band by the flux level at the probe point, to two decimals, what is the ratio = 0.95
